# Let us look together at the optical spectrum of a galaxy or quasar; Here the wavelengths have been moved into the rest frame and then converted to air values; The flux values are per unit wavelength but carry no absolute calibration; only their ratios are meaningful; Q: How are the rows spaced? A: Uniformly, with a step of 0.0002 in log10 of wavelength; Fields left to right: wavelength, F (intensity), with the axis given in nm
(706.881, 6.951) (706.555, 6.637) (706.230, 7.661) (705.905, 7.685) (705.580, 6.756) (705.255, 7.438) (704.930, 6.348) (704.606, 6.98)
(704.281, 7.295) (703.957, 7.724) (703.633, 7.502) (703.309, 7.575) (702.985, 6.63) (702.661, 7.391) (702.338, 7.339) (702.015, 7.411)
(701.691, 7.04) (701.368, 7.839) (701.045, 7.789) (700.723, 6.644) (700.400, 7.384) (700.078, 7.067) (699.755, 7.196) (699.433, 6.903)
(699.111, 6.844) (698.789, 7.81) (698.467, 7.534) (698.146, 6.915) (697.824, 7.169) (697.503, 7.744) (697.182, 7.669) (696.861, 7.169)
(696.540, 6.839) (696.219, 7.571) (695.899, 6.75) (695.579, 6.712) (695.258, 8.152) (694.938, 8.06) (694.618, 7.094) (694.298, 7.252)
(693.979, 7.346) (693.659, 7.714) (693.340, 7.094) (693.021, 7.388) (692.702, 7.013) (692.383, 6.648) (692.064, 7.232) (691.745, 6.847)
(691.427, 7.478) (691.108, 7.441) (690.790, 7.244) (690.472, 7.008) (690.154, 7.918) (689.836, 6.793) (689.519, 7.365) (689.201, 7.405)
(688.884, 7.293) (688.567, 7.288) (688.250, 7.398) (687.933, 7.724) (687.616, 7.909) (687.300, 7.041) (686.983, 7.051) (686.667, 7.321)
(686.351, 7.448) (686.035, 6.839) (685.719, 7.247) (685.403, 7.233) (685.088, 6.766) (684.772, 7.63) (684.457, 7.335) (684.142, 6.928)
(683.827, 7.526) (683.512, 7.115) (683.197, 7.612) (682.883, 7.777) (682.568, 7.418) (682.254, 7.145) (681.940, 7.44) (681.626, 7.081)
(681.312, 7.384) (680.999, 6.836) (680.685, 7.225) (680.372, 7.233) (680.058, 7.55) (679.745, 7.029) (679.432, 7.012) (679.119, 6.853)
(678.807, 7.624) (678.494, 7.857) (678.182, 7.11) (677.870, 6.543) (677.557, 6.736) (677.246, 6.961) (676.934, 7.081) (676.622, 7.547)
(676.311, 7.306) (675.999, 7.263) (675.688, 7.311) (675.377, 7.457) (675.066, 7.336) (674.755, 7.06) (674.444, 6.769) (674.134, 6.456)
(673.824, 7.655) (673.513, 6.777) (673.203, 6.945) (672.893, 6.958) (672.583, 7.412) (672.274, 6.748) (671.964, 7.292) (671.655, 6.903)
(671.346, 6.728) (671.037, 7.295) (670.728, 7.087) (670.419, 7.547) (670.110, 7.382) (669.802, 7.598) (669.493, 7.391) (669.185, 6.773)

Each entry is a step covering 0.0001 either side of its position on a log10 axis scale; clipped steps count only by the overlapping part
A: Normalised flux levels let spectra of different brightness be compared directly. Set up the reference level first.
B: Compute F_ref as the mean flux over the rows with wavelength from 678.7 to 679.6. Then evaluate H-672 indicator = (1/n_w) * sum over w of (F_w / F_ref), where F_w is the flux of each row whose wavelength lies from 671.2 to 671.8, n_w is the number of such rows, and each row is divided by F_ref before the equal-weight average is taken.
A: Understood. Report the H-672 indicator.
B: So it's 0.95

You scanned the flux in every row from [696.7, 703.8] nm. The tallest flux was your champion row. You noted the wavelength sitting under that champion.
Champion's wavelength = 701.368 nm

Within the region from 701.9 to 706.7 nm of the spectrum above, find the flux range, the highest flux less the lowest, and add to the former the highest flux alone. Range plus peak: 9.1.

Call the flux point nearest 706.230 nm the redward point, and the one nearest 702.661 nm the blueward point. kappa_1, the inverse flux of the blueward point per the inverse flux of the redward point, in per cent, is 104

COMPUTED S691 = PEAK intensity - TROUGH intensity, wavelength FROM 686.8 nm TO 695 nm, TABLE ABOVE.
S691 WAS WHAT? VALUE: 1.41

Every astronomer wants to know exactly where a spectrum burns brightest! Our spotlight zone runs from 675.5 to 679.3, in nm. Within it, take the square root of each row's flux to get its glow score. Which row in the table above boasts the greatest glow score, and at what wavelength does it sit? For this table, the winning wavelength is 678.494 nm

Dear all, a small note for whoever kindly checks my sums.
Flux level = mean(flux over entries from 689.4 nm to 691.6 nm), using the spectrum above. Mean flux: 7.32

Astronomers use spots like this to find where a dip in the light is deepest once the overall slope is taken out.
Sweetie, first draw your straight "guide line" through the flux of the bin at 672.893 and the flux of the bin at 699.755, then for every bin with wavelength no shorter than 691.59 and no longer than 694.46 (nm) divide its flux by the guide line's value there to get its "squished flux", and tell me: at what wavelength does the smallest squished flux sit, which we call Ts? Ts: 692.383 nm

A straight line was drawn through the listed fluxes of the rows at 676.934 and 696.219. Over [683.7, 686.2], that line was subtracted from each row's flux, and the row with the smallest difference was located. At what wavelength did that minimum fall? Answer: 685.088 nm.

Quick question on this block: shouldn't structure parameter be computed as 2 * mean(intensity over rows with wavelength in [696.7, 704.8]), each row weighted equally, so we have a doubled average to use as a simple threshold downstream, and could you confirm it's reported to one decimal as 14.6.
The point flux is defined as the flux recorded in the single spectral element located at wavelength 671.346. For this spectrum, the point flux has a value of 6.728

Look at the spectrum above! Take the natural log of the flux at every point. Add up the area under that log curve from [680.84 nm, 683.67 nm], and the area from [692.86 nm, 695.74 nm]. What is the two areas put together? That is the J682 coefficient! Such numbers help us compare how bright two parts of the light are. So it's 11.4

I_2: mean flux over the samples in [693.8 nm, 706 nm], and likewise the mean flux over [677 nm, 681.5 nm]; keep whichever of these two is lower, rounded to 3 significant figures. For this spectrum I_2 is 7.14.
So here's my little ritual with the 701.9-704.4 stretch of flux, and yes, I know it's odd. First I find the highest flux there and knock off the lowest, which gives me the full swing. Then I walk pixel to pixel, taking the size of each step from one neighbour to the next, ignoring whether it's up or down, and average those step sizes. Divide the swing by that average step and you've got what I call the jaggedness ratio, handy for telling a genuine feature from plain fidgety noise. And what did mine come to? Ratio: 3.0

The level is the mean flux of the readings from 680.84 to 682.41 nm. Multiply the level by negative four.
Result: -28.71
